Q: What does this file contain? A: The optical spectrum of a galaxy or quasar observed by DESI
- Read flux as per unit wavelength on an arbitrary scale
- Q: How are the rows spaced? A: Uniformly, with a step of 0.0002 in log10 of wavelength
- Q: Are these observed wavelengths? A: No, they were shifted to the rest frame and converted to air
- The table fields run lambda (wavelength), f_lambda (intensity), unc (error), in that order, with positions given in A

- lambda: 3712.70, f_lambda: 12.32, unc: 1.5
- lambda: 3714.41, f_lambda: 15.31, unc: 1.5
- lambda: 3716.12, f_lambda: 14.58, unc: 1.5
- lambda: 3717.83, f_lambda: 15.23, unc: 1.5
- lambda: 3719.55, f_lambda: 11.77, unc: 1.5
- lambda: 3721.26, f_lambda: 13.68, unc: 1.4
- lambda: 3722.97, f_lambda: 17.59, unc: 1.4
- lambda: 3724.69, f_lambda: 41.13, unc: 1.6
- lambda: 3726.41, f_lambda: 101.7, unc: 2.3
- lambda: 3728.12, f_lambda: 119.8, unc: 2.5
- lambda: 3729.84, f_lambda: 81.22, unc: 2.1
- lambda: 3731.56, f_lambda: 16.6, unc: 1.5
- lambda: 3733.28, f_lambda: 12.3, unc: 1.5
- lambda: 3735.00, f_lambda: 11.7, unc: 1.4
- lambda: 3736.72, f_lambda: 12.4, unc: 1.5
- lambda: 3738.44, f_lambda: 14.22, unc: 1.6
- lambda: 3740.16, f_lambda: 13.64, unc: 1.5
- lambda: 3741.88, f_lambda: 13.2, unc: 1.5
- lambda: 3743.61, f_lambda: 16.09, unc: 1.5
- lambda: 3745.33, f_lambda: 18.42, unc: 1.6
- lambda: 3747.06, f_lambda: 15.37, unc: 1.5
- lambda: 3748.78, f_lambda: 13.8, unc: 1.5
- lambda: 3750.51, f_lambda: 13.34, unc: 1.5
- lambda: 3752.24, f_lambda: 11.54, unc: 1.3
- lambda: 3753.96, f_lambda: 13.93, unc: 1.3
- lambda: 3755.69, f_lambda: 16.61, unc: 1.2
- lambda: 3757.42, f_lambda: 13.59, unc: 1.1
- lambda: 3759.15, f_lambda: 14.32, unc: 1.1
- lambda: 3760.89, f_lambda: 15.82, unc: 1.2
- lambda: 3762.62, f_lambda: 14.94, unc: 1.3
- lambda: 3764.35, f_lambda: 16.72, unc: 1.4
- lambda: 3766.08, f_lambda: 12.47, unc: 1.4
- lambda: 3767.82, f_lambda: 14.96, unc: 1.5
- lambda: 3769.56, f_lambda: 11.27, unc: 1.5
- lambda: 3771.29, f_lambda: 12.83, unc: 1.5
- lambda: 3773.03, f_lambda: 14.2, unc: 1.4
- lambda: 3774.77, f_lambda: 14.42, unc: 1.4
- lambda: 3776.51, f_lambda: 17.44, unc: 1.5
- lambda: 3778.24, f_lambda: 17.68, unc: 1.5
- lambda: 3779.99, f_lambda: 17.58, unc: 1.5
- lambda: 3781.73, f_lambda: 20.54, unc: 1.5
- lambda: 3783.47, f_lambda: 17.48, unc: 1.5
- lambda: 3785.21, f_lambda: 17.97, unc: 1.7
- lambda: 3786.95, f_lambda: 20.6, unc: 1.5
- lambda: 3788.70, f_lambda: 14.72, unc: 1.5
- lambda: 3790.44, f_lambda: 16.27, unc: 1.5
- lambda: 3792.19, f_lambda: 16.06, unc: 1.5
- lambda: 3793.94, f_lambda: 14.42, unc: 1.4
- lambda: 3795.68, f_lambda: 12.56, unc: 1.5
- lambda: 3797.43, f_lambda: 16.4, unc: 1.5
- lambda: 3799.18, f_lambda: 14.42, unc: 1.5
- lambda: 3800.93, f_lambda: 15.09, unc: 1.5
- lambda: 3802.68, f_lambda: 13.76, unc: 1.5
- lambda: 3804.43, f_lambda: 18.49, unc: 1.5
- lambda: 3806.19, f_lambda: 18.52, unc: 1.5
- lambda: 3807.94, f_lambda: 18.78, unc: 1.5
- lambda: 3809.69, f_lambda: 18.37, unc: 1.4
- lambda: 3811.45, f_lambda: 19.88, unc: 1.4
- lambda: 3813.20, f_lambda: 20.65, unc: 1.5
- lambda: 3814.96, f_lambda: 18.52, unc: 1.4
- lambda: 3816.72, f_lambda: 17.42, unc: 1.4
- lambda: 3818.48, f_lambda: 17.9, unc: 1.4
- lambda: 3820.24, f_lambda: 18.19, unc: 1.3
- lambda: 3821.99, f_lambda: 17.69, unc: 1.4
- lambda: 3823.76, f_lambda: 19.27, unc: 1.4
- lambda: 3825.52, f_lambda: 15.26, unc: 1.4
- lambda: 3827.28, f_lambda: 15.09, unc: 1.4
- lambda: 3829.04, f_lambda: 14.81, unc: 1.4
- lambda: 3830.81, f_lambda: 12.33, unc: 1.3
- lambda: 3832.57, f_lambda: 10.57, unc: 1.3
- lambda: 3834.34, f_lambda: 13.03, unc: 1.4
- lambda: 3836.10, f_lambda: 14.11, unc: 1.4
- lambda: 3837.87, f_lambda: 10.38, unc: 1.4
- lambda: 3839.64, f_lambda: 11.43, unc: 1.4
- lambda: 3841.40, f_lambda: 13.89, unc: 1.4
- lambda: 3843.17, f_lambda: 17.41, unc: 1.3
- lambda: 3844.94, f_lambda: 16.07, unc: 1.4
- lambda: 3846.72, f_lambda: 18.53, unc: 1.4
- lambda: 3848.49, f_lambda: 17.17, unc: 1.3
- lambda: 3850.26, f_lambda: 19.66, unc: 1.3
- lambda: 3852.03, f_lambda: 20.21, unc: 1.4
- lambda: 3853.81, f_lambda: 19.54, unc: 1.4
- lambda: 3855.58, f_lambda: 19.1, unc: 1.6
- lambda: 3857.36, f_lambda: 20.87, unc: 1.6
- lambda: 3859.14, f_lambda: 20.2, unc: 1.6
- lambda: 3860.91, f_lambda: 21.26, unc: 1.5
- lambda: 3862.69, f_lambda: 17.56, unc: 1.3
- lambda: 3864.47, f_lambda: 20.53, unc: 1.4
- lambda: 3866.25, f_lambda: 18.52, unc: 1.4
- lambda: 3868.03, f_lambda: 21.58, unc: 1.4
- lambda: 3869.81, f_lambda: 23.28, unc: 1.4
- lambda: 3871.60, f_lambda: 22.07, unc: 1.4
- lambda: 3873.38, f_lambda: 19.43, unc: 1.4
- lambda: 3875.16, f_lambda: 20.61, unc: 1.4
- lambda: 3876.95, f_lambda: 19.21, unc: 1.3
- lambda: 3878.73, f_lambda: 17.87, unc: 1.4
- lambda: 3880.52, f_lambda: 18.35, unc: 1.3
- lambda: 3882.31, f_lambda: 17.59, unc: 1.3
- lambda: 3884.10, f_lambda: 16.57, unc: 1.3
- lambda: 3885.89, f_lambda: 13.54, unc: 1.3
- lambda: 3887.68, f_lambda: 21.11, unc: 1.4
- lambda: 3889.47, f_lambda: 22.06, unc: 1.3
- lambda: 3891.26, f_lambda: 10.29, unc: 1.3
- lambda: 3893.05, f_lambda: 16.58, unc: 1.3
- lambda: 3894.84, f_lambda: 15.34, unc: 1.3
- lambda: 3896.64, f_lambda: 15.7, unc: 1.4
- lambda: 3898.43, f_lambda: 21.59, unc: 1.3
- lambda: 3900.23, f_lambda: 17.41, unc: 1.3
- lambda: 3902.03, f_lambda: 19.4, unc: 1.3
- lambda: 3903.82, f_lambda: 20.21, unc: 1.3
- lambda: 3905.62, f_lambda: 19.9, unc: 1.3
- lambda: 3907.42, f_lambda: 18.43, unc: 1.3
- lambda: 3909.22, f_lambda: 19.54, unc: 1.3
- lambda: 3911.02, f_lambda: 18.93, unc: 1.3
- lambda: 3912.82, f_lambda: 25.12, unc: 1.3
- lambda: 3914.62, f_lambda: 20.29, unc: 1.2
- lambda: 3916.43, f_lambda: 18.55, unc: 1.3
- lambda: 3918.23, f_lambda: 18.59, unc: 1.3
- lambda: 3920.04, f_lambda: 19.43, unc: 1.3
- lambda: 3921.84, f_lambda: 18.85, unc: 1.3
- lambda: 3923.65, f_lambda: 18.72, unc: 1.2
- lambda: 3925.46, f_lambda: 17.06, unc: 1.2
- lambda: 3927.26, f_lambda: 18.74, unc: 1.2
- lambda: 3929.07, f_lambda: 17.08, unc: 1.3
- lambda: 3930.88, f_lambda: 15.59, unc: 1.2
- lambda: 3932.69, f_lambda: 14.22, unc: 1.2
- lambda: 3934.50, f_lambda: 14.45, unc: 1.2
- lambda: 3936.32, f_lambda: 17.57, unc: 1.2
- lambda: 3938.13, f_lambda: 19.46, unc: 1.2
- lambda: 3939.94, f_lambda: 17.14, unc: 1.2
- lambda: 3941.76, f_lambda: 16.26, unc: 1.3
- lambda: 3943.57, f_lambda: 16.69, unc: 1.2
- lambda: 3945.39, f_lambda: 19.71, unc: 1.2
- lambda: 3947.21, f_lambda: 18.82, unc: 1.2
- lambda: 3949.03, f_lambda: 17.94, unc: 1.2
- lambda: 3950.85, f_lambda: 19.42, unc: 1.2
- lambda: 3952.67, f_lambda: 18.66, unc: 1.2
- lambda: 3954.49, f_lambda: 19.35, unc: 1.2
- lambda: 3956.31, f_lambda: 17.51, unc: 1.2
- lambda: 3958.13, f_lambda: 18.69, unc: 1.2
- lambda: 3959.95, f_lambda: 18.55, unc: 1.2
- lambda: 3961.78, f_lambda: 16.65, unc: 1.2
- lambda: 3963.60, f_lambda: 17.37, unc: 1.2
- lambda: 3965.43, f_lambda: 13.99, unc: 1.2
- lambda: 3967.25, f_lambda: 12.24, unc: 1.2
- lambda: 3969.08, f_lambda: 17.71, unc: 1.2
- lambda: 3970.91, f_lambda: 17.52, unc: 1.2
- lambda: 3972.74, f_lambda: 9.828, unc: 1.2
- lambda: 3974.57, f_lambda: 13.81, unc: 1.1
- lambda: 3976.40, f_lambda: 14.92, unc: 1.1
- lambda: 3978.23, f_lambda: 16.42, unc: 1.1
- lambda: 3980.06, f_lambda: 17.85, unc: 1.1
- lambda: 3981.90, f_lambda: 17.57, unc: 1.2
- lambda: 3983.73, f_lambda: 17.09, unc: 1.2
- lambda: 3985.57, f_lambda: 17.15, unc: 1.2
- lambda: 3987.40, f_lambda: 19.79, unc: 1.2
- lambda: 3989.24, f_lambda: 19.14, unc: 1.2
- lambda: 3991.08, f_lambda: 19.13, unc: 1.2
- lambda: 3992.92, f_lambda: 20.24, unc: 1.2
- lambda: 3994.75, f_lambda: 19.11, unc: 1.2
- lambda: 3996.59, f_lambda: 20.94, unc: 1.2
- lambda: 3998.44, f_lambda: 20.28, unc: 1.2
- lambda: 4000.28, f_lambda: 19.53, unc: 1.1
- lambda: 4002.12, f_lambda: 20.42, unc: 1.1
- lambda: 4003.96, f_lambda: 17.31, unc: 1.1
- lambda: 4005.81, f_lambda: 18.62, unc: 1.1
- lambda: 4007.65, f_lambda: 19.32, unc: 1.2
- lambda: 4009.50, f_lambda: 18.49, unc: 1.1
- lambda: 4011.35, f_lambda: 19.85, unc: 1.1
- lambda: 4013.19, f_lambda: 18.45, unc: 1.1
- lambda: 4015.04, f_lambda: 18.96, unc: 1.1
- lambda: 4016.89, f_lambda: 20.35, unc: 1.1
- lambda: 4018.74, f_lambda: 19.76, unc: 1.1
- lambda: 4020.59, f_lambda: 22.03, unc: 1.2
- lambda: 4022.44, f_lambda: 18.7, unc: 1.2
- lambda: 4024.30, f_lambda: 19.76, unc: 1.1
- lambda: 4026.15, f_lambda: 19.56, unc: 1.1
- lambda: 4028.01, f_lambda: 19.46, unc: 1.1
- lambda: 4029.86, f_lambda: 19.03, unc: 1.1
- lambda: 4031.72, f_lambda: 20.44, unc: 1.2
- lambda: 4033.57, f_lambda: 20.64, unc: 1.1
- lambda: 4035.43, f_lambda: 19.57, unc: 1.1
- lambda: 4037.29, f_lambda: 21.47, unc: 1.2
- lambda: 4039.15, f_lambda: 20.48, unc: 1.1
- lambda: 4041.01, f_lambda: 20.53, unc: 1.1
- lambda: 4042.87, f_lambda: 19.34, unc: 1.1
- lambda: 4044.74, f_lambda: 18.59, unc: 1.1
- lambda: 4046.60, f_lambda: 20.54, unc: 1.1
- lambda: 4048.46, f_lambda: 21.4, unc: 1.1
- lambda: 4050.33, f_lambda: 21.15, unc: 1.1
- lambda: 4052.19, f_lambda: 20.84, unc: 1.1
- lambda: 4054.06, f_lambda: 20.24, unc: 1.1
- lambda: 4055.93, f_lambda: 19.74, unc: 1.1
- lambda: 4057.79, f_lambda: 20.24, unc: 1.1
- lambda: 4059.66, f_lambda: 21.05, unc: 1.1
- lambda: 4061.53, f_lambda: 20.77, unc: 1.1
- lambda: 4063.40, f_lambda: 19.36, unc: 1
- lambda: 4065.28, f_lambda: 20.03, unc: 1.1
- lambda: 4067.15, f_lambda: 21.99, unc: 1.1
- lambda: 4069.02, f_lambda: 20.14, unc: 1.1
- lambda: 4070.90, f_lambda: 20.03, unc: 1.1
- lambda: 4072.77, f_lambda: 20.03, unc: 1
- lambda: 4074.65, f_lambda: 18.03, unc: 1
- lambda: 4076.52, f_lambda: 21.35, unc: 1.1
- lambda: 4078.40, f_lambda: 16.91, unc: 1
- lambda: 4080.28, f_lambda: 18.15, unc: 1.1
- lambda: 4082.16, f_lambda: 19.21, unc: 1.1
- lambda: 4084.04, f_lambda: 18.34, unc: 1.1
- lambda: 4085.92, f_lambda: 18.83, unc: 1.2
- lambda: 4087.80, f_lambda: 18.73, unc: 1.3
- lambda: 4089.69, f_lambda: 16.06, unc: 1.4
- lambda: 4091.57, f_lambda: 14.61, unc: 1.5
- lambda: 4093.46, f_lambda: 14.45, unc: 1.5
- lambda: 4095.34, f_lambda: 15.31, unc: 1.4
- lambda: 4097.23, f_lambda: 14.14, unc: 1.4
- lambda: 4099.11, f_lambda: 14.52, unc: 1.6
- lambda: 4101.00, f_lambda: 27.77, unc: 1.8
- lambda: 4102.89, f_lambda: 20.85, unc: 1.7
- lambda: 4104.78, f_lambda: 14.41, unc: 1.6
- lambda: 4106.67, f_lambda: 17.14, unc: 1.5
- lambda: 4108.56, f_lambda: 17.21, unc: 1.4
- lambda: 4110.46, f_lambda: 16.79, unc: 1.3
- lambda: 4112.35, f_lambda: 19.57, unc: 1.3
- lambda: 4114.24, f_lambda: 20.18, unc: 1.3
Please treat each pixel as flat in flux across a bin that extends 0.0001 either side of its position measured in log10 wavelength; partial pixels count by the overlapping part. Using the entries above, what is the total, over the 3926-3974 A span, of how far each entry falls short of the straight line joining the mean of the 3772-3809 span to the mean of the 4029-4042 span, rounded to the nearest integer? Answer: 53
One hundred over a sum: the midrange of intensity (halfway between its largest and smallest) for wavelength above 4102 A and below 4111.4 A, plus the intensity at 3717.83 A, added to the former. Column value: 3.0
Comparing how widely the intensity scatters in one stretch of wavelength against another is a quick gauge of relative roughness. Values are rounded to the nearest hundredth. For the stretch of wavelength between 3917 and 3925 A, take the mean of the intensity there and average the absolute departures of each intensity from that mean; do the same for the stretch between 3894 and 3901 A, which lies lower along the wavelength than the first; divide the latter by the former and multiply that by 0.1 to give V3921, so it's 0.77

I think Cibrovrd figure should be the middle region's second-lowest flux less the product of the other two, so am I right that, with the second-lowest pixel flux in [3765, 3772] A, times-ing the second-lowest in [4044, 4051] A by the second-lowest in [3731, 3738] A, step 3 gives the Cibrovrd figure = -240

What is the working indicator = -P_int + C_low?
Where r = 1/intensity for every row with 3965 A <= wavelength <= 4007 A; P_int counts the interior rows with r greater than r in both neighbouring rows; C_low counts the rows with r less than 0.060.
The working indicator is 10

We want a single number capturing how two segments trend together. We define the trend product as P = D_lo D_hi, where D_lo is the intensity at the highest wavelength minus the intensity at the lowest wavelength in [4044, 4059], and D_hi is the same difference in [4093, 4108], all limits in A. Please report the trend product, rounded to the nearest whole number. 4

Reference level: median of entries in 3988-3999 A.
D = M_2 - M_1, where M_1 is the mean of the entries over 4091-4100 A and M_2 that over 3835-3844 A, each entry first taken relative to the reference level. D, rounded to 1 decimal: -1.2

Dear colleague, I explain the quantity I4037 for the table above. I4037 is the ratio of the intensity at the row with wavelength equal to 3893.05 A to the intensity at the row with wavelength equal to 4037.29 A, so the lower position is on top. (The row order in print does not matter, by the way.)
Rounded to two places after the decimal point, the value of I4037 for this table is 0.77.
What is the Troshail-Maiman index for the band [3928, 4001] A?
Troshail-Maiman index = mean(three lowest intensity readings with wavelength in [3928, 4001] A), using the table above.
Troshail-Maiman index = 12.0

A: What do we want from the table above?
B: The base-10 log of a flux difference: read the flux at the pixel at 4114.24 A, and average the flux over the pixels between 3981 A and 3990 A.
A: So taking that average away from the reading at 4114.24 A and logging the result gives 0.31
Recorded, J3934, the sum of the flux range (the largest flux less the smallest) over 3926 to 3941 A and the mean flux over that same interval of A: 22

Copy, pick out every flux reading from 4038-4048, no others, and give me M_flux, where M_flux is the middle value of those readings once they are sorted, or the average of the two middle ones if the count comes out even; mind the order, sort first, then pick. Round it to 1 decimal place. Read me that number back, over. 20.5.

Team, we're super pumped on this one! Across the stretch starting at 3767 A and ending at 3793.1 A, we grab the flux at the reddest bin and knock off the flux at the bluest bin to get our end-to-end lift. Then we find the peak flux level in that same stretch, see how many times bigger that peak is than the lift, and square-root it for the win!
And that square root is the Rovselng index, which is 4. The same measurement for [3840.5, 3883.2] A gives 3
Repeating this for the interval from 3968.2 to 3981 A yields 11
